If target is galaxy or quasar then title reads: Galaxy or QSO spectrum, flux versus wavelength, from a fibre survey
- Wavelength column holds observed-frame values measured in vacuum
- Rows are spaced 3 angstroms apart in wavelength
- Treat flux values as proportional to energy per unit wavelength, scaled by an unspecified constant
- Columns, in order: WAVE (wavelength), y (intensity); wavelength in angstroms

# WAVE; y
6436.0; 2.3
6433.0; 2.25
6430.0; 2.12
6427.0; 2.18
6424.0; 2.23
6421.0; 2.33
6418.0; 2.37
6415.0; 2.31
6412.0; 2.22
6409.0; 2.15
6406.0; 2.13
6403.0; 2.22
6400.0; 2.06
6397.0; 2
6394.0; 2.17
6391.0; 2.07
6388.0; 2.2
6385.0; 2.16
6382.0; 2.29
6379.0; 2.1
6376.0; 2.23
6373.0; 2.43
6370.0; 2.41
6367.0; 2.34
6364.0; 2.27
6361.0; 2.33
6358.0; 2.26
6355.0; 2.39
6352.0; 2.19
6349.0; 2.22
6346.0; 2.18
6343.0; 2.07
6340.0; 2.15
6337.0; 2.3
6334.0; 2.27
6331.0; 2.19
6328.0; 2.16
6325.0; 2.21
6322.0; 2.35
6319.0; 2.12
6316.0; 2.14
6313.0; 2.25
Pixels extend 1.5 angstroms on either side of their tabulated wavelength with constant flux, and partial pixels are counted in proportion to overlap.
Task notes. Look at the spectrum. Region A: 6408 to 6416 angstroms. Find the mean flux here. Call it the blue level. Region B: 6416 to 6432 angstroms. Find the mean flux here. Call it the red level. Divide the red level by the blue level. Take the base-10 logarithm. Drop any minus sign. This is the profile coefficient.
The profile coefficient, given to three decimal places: 0.004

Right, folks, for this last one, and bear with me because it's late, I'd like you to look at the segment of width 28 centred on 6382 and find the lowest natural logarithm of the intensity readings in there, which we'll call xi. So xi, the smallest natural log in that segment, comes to 0.728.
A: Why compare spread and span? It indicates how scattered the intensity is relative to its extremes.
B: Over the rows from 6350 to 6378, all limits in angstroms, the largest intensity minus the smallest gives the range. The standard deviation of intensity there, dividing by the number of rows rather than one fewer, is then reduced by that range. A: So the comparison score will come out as -0.16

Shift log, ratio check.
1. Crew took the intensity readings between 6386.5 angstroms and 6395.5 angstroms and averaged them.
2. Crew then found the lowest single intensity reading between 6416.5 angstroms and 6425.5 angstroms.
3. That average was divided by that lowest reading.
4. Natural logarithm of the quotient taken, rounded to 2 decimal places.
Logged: -0.04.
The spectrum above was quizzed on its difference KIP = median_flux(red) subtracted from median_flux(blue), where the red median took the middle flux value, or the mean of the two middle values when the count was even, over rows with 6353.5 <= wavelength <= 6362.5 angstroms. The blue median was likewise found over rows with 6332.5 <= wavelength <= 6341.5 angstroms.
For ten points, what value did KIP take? -0.06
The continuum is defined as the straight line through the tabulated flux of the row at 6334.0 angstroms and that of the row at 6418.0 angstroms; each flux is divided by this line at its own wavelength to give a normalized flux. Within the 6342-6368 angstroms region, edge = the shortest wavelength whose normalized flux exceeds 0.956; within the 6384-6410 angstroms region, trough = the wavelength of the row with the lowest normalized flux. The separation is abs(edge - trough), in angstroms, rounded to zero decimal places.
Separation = 48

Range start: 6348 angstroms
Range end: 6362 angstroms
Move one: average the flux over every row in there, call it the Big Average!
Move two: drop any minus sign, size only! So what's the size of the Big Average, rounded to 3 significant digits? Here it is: 2.28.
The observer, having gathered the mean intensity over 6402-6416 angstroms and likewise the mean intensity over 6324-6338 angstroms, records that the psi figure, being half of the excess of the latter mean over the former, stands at 0.01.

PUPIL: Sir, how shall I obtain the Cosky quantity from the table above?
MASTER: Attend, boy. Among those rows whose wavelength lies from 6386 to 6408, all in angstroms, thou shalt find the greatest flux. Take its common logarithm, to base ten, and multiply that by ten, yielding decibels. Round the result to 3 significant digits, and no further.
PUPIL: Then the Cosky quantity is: 3.46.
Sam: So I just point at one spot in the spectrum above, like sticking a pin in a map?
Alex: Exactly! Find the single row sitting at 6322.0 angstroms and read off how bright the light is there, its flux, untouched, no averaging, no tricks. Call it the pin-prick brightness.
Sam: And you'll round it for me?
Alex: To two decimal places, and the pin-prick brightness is 2.35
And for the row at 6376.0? 2.23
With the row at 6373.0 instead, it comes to 2.43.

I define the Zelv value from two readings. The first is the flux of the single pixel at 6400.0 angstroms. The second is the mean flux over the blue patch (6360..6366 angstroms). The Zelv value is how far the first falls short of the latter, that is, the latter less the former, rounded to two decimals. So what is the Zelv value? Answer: 0.24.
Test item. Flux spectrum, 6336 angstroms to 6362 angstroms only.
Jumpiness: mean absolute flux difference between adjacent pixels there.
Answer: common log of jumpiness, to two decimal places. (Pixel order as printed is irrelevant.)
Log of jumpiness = -0.99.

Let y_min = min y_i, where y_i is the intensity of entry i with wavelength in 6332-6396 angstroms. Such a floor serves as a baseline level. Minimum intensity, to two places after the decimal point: 2.07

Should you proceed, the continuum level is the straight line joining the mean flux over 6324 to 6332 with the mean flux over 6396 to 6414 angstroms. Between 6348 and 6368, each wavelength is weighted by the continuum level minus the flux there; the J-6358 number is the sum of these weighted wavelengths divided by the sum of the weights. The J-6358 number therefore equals 6359.8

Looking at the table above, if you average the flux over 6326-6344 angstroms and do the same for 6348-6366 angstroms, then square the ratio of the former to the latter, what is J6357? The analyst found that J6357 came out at 0.93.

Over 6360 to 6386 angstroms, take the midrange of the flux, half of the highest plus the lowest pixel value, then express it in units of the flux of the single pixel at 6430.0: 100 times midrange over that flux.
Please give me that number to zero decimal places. 107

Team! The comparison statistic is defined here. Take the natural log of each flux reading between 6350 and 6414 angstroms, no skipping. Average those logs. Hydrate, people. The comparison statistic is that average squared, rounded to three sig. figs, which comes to 0.634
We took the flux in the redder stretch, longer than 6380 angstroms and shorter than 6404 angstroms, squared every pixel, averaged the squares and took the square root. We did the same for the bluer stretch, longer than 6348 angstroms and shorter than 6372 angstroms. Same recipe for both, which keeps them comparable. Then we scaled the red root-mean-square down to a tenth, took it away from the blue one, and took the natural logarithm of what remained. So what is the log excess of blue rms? 0.736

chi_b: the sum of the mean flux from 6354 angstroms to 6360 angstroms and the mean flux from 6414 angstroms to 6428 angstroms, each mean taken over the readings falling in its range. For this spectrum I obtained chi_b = 4.61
